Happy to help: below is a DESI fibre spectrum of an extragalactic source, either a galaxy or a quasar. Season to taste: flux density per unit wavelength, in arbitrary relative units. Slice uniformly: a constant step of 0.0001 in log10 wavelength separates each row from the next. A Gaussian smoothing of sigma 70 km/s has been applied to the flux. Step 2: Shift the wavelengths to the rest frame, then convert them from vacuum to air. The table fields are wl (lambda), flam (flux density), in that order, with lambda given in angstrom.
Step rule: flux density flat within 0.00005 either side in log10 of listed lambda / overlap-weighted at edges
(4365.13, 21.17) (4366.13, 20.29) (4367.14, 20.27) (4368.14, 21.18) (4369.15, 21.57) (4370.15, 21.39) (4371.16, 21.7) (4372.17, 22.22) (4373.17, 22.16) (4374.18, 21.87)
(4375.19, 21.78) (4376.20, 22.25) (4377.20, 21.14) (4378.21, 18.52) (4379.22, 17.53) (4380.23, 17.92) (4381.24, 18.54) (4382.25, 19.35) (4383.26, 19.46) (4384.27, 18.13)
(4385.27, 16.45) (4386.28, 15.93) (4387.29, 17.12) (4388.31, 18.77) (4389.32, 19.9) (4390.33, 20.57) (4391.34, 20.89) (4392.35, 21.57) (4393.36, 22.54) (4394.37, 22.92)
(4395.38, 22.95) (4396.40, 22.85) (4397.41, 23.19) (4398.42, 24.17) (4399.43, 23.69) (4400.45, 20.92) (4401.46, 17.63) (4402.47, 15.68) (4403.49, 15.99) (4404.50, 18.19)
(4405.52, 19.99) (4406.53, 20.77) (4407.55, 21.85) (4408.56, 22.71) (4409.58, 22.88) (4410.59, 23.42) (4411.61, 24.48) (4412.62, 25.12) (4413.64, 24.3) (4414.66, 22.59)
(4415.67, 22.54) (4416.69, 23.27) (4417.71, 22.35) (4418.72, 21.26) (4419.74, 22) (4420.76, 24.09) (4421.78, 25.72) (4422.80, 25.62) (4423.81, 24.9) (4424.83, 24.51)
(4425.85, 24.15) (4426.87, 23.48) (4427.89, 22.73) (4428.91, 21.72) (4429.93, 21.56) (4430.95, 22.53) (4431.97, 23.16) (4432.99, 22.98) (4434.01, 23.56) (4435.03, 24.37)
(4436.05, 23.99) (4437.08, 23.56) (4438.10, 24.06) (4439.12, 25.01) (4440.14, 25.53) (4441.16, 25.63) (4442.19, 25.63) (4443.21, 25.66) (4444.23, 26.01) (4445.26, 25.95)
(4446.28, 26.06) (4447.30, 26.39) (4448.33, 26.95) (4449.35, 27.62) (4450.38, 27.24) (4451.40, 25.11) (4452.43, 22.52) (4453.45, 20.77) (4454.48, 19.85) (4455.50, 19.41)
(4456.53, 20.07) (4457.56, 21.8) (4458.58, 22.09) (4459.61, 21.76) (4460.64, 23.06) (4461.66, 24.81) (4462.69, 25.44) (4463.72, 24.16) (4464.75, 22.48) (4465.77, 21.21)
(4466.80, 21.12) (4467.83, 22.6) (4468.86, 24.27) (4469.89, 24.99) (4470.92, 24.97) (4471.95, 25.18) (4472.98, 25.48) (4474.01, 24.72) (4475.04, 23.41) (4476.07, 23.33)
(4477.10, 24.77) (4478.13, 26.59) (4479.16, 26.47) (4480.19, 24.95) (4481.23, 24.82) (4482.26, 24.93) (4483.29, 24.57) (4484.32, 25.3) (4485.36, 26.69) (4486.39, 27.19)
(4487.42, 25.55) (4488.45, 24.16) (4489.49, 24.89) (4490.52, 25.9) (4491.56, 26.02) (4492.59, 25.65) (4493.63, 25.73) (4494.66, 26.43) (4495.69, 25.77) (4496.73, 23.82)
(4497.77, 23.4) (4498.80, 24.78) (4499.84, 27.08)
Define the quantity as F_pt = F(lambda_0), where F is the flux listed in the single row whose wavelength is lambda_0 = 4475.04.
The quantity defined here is 23.41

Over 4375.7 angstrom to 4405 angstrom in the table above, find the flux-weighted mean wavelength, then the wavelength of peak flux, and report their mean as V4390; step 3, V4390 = 4394.5 angstrom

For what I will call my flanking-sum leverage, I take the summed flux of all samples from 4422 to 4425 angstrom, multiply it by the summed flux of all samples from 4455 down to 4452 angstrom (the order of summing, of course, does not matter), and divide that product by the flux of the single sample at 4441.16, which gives 185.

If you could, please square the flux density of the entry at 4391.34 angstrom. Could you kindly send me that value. 436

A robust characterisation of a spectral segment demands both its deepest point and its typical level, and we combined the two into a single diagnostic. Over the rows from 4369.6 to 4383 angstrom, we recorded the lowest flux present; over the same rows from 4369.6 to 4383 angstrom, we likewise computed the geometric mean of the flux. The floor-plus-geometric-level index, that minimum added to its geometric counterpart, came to 37.9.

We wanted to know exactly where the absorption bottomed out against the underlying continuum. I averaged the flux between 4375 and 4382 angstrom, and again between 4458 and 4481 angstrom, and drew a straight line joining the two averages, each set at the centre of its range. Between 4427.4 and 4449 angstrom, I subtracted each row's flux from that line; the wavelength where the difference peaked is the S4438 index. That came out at 4429.93 angstrom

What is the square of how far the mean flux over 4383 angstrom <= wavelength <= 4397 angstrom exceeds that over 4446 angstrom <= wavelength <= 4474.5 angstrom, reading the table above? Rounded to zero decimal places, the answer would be 13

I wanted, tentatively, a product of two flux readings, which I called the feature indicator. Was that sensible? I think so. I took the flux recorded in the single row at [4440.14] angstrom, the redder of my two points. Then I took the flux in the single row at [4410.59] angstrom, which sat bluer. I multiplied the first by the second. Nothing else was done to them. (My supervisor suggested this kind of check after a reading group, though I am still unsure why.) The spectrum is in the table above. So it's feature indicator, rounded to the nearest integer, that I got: 598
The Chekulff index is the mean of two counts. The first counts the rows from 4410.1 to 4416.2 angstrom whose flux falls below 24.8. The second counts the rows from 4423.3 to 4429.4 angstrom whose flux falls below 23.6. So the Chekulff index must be 4.0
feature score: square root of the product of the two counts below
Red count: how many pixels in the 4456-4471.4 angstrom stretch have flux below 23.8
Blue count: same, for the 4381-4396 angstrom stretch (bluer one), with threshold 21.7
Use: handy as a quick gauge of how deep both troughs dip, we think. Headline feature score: 10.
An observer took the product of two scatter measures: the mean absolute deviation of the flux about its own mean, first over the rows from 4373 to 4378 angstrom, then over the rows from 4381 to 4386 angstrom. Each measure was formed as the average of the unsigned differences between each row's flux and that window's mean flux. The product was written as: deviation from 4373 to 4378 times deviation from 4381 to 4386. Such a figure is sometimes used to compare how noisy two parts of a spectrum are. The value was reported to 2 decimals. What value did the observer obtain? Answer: 0.27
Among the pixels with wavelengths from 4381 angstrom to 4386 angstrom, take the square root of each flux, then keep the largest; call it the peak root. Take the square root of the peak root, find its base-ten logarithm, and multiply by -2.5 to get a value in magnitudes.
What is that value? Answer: -0.81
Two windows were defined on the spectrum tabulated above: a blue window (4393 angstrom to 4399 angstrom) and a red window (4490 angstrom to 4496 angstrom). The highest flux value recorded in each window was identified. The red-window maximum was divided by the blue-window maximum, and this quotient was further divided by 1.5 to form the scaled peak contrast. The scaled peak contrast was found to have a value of 0.73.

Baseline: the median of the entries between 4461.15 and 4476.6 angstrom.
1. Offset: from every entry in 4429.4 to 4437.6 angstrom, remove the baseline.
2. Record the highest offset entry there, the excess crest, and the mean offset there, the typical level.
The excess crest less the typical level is 1.16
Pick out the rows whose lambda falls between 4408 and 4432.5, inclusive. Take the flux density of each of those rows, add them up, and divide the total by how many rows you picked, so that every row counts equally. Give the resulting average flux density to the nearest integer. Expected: 23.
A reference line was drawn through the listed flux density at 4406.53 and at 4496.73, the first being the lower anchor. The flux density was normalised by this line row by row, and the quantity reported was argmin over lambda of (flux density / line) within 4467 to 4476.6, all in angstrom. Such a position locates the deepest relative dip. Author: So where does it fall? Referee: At 4467.83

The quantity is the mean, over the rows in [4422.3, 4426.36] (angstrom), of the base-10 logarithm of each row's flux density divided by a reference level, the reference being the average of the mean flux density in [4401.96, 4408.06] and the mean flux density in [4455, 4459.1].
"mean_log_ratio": 0.098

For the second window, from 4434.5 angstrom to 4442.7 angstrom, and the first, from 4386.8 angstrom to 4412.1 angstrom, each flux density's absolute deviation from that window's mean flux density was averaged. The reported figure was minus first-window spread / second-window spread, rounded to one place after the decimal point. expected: -2.8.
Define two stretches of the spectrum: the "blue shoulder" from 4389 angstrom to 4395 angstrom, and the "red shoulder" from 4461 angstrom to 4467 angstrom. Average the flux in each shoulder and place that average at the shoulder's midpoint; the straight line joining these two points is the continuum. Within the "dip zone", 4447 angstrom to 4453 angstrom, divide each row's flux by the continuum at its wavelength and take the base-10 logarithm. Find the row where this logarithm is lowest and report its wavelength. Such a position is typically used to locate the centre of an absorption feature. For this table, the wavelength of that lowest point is 4452.43 angstrom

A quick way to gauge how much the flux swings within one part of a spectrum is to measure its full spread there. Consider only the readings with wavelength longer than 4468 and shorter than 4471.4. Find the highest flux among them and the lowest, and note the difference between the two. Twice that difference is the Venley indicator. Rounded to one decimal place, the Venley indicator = 1.4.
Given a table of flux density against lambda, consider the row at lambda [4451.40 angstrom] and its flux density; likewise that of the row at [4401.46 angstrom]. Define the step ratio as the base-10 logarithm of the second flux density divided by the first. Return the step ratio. -0.15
